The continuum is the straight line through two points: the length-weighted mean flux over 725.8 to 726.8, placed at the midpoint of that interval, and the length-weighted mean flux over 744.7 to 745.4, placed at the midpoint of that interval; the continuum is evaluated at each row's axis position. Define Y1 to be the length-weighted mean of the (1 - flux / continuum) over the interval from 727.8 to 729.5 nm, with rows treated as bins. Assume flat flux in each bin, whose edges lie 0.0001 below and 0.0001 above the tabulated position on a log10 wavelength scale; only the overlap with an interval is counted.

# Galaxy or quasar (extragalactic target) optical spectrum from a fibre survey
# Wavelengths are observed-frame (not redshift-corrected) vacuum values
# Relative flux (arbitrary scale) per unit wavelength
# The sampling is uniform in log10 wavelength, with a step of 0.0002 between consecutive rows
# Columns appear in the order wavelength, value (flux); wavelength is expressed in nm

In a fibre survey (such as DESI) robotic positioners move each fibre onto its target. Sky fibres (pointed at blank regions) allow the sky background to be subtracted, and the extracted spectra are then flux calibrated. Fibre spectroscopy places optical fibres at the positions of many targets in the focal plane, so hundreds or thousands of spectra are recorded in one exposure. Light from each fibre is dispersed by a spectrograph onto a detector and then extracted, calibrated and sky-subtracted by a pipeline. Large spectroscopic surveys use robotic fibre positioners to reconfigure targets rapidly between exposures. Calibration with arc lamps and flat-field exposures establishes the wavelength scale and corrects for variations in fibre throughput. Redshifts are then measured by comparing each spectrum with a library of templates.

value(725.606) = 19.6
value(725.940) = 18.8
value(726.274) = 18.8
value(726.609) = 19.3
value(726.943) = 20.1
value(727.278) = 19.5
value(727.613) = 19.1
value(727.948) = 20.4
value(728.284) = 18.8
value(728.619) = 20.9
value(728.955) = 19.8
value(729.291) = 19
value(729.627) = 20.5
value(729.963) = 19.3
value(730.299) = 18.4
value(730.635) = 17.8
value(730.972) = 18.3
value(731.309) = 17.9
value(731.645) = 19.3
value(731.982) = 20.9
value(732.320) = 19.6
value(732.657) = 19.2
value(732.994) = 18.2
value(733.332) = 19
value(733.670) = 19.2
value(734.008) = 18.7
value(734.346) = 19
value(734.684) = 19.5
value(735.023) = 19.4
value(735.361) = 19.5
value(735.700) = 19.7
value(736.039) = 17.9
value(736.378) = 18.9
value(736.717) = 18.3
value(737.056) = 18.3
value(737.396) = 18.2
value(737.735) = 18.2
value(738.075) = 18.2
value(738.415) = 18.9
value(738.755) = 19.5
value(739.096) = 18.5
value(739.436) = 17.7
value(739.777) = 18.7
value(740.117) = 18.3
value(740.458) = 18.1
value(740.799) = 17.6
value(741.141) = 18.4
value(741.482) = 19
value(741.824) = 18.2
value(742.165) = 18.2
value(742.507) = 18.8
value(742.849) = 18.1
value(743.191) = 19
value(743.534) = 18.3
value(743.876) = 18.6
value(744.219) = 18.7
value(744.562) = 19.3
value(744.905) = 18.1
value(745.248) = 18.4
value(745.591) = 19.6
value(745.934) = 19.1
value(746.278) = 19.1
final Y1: -0.046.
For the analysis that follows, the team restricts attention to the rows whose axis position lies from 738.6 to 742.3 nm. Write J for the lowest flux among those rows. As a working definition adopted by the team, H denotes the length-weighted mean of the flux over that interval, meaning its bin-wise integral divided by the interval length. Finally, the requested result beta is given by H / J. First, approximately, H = 18.4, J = 17.6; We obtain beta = 1.04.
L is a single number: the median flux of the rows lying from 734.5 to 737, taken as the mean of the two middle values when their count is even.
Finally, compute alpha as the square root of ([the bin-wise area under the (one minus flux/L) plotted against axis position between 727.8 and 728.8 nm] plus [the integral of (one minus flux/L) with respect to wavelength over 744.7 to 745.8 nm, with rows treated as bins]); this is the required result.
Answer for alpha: 0.08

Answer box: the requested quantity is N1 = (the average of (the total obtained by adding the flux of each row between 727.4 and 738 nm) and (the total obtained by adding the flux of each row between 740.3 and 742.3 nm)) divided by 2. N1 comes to 175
